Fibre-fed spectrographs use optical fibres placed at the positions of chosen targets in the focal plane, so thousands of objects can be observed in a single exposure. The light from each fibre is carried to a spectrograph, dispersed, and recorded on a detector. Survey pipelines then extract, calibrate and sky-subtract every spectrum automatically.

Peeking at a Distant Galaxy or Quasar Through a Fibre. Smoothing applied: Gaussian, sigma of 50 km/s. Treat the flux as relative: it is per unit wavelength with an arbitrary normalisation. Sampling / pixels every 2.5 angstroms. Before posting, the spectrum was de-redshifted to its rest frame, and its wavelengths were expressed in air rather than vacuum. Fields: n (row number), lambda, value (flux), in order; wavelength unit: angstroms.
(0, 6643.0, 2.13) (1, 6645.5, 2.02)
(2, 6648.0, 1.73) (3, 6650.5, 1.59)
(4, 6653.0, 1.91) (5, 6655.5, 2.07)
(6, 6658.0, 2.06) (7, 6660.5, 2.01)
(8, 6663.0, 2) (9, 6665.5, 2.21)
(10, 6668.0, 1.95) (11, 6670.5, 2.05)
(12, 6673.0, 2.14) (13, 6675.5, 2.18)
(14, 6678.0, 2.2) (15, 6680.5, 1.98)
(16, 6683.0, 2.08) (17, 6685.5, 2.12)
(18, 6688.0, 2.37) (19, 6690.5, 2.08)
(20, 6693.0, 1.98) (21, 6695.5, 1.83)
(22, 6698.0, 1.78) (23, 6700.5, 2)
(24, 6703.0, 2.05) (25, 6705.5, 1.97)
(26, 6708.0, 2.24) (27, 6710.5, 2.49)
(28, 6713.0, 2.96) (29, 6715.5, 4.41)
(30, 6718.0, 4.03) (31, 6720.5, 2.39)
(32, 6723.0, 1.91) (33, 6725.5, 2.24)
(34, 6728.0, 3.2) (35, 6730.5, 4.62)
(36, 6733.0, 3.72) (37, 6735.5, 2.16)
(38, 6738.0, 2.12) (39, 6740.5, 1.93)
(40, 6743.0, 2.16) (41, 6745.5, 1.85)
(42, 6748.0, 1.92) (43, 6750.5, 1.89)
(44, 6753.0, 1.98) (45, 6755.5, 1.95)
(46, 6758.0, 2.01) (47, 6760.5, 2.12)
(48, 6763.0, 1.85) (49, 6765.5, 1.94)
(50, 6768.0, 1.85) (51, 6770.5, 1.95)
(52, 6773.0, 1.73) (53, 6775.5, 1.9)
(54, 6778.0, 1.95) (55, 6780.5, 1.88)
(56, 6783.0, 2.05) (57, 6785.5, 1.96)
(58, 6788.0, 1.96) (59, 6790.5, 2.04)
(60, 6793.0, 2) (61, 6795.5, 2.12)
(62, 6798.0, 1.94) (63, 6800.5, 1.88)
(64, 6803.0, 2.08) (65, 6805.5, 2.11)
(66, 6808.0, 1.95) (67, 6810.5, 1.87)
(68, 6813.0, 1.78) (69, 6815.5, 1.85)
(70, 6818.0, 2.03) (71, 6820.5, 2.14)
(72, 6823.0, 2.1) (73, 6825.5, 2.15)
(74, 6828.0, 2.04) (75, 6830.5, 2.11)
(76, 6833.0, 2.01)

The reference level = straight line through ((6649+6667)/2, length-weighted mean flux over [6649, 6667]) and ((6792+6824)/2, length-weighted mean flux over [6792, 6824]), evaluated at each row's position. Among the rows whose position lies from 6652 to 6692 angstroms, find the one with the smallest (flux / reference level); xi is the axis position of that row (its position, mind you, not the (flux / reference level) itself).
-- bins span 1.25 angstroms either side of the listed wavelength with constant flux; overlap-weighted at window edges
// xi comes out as 6653.0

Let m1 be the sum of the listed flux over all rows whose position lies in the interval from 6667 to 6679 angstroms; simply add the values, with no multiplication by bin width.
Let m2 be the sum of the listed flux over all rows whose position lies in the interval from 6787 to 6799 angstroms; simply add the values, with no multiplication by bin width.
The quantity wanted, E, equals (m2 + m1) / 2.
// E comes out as 10.29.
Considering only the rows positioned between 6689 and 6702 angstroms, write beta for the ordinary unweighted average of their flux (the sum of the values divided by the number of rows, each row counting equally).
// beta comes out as 1.9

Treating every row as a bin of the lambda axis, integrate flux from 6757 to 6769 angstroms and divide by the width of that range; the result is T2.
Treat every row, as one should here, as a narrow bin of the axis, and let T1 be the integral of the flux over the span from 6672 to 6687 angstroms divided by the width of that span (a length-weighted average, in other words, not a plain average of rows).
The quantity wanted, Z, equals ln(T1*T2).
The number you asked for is 1.42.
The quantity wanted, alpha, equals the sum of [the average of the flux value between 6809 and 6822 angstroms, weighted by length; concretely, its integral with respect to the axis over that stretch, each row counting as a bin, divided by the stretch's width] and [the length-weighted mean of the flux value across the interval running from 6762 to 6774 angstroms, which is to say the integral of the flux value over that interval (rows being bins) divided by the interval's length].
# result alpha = 3.8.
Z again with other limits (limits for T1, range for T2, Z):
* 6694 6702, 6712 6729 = 1.74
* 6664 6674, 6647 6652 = 1.25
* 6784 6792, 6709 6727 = 1.76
